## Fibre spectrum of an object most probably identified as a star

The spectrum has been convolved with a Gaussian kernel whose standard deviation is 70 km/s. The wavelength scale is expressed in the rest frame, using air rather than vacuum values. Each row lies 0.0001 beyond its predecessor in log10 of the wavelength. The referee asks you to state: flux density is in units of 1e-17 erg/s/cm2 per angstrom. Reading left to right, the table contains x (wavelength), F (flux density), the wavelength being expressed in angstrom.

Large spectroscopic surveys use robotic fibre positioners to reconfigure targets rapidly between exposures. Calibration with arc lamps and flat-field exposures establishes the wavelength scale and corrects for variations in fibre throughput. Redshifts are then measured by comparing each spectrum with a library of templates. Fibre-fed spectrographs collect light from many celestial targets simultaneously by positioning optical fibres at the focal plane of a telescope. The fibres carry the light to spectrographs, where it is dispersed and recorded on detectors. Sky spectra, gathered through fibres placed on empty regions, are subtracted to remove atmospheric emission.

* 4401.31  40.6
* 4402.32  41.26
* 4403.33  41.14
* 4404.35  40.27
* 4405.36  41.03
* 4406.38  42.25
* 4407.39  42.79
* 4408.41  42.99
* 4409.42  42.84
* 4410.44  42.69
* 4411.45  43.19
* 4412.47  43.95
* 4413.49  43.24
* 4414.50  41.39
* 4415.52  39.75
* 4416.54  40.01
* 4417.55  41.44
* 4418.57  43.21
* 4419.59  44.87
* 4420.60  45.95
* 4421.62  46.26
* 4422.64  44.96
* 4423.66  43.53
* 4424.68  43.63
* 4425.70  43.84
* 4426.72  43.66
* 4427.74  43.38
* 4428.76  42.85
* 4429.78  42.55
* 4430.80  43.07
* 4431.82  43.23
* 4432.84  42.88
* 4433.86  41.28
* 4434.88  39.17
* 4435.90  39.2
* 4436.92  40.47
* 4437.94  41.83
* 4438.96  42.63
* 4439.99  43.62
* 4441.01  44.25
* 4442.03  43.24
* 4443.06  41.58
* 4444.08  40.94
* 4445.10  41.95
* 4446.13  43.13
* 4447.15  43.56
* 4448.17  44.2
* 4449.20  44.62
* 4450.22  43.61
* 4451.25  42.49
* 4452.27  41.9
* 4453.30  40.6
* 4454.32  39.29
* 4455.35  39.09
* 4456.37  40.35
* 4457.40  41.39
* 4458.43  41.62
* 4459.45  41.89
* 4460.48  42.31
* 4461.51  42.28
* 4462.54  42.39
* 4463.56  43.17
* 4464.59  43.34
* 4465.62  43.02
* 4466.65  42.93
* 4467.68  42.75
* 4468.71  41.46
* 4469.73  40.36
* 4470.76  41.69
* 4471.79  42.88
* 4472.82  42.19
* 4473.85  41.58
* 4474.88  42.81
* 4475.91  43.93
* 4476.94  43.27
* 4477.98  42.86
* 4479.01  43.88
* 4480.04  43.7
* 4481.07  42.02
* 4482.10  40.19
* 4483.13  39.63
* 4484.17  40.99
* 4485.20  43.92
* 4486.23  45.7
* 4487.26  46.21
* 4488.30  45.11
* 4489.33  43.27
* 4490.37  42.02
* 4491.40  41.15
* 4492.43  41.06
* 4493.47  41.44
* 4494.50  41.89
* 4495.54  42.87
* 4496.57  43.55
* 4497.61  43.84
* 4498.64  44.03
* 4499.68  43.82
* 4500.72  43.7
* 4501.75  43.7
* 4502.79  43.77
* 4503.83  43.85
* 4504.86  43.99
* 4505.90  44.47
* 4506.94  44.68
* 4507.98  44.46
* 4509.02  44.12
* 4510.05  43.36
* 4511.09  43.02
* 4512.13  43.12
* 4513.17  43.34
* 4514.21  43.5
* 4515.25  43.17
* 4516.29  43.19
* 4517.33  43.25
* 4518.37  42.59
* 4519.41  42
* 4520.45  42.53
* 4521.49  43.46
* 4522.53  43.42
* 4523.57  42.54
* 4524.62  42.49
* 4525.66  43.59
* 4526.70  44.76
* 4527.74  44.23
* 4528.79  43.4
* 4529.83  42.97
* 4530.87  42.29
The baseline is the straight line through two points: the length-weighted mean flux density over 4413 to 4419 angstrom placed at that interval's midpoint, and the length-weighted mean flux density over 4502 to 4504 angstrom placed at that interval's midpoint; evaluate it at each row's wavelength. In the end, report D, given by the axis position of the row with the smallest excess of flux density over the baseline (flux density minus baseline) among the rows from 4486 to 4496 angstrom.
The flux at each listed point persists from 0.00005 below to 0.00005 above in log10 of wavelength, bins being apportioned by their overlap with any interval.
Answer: 4492.43 angstrom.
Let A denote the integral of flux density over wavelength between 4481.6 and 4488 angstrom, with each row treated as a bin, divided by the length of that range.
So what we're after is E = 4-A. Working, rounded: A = 42.8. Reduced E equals -38.8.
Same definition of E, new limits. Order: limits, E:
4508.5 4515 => -39.4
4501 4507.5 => -40.1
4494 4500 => -39.3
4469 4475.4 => -38.0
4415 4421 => -38.5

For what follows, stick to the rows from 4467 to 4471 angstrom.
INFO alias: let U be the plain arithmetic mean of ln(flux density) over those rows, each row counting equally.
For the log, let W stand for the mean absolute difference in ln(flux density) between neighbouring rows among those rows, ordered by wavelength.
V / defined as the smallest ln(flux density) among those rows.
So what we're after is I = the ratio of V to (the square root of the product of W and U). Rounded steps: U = 3.73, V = 3.698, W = 0.030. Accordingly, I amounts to 11.1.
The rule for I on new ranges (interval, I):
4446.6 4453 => 14.6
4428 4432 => 22.2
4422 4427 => 18.6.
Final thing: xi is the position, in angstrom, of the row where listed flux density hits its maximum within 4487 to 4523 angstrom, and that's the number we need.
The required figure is 4487.26 angstrom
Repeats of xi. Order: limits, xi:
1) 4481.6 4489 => 4487.26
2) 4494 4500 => 4498.64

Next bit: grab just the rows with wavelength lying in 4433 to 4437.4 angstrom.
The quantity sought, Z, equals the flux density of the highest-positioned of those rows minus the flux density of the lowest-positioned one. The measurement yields -0.8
